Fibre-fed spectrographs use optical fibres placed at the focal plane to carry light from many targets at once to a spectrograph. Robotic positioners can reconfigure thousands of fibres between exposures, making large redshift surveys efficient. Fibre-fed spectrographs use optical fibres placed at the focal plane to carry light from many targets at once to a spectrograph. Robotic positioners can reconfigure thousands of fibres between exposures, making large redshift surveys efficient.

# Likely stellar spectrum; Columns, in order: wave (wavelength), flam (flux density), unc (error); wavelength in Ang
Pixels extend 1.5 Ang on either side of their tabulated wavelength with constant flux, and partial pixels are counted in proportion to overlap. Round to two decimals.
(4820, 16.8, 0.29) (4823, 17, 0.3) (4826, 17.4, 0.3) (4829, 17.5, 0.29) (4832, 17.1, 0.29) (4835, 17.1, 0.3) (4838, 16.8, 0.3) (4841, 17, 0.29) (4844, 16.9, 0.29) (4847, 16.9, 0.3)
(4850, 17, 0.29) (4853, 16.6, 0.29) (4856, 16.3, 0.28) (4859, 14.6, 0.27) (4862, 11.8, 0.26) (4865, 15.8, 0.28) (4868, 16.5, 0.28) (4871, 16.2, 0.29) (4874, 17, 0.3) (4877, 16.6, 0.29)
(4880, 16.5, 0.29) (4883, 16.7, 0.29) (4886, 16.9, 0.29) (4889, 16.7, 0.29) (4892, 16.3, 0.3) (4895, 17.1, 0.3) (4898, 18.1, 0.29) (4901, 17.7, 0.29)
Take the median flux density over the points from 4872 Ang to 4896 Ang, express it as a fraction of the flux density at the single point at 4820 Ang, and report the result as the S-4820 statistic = 0.99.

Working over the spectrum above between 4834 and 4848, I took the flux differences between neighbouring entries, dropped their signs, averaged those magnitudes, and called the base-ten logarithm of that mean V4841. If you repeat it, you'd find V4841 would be -0.82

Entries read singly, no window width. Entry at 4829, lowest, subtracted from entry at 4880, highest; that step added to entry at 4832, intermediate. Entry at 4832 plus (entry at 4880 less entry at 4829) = 16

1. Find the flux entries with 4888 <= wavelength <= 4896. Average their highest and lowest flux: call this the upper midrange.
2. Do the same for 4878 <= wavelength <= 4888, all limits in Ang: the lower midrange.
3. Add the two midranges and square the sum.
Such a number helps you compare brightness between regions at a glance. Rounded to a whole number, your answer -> 1116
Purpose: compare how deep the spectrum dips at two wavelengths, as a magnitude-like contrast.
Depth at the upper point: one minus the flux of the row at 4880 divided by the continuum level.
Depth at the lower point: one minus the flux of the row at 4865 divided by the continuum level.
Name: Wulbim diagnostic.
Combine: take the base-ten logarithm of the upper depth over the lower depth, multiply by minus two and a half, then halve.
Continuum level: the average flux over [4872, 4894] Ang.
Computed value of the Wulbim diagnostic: 0.9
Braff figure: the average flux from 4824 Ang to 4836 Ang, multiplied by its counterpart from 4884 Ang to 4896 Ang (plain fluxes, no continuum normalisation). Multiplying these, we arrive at 289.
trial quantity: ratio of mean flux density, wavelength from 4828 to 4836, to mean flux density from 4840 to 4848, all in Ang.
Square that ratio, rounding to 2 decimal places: 1.04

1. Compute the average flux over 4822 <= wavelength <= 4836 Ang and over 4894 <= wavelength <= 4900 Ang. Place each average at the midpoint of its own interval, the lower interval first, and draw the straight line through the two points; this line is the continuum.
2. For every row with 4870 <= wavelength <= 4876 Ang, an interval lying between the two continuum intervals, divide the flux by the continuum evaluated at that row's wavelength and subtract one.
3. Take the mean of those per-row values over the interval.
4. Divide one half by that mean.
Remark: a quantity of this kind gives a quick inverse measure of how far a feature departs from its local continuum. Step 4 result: -10.1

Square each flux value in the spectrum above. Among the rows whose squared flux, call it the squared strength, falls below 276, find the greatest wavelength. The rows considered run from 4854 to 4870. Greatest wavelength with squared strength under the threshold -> 4868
